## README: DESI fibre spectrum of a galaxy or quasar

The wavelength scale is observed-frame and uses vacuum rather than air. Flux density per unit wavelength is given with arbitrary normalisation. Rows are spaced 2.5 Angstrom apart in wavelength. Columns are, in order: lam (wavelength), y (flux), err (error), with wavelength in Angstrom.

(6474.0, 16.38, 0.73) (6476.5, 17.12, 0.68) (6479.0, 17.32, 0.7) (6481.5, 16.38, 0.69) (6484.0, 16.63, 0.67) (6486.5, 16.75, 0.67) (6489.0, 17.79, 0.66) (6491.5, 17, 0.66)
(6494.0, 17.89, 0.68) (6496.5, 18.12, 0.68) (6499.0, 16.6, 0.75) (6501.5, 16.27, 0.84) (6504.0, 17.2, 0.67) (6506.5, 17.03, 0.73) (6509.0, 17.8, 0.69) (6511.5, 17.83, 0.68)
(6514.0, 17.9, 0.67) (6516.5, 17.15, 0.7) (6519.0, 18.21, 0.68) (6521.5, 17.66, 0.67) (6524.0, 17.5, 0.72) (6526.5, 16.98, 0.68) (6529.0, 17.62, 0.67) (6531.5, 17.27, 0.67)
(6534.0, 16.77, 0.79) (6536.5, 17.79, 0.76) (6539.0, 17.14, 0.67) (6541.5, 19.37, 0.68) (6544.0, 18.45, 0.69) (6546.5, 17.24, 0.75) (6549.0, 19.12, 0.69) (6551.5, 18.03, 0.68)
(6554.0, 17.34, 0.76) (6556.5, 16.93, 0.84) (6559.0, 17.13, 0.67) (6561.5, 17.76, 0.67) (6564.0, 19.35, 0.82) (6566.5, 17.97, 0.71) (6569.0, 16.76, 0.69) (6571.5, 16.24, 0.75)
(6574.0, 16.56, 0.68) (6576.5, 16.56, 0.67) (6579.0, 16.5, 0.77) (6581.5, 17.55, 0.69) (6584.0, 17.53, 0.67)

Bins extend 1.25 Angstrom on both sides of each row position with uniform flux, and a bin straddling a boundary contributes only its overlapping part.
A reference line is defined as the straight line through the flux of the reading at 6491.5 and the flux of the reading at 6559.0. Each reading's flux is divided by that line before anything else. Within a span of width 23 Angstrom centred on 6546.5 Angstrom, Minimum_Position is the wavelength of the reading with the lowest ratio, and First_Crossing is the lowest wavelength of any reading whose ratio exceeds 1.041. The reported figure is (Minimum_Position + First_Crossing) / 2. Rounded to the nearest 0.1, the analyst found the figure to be 6546.5 Angstrom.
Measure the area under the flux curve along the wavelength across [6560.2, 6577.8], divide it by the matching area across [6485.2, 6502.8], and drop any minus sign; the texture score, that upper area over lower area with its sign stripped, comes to 1.01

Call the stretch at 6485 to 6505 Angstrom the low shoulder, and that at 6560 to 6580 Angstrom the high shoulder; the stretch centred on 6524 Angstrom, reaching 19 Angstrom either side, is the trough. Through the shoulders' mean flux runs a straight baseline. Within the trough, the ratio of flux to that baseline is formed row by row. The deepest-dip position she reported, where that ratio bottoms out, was 6534.0 Angstrom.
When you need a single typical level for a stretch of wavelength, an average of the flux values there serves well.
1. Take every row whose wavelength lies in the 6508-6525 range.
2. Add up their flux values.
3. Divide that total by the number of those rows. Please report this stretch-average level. 17.7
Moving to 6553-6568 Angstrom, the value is 17.7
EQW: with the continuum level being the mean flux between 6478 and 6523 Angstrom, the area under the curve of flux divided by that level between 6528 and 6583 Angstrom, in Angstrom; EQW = 56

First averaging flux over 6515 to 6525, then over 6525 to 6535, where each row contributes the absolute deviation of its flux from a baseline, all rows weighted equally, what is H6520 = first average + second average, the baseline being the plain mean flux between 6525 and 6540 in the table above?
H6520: 0.71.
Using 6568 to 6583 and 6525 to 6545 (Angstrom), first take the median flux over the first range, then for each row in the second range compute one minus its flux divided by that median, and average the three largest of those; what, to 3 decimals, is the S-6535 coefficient -0.024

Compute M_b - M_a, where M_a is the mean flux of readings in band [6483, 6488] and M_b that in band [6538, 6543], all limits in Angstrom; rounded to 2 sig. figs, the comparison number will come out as 1.6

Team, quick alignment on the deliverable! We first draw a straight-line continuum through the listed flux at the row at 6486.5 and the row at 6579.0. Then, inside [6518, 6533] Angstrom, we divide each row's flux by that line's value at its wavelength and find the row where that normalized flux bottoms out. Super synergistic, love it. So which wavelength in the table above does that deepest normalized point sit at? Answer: 6526.5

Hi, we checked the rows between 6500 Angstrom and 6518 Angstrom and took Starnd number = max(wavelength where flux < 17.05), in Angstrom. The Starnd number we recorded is 6506.5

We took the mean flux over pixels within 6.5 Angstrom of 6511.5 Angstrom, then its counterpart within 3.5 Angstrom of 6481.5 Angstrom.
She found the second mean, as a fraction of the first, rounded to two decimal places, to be 0.96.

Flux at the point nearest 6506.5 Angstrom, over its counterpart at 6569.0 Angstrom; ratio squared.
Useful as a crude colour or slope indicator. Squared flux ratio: 1.0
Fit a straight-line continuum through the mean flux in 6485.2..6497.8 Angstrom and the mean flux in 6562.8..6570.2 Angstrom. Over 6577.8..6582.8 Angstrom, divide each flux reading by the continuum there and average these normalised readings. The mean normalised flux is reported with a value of 0.94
